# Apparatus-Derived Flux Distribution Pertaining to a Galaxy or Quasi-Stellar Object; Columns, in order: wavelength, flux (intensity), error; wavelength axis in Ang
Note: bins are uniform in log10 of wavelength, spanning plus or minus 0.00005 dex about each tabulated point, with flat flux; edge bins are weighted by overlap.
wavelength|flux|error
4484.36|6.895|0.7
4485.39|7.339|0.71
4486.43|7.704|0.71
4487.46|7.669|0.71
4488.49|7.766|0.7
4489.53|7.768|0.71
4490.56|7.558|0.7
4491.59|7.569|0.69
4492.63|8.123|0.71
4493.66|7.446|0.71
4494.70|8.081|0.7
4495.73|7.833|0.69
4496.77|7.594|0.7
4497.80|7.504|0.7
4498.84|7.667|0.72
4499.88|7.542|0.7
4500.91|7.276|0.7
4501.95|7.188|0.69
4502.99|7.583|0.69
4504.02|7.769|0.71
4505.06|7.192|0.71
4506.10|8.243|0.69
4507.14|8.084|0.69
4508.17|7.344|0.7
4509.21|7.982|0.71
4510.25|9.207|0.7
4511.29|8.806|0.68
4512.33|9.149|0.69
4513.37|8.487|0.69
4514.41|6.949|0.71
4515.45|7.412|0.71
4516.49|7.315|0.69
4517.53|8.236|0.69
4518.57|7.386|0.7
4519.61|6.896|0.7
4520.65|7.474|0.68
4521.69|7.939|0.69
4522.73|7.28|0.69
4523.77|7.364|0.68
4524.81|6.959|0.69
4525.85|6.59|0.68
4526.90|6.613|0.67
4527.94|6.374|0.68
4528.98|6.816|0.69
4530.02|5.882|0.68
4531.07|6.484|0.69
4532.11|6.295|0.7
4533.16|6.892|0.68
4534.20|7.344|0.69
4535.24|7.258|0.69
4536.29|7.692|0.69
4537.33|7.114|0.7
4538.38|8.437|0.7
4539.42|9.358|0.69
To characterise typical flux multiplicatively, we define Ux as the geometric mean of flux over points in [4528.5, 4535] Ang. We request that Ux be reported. 6.6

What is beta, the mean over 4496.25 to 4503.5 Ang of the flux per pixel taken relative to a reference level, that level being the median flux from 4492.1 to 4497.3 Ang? 0.95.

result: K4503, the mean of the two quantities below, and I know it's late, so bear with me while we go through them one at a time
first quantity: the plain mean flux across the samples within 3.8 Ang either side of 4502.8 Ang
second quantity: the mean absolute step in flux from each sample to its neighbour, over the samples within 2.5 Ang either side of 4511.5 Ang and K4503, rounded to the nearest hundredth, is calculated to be 4.10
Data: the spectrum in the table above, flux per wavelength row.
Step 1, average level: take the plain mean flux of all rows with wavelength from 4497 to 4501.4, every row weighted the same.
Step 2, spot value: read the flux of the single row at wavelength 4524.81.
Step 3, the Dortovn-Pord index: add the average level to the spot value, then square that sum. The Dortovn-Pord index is 209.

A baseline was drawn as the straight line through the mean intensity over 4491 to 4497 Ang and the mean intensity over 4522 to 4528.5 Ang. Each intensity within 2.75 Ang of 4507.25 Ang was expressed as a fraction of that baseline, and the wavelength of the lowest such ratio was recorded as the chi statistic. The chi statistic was 4505.06 Ang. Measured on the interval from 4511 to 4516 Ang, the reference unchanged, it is 4514.41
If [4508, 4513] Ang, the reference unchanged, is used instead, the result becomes 4508.17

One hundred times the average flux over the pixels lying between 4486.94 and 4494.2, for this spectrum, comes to 770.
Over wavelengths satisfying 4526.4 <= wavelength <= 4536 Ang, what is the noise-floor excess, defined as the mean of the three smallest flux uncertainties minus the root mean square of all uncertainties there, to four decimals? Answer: -0.0089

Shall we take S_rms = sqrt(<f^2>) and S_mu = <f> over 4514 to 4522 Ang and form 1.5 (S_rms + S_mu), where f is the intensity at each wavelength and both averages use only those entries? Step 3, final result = 22.4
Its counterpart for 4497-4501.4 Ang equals 22.5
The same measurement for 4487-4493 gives 23.2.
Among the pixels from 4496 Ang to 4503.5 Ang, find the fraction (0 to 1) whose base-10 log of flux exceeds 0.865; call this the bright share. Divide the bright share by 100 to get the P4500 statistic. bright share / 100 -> 0.0071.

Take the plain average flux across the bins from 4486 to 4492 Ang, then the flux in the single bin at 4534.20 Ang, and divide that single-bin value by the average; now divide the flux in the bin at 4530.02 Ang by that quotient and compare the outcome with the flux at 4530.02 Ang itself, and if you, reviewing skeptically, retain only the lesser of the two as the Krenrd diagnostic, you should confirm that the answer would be 5.9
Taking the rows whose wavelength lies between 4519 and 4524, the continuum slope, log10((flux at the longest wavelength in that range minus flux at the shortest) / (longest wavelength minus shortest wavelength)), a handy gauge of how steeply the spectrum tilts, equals -0.95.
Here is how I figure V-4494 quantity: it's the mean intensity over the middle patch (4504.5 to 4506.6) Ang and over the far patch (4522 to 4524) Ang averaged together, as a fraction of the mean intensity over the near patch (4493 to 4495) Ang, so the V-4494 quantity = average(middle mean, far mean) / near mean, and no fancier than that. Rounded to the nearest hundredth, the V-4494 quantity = 0.97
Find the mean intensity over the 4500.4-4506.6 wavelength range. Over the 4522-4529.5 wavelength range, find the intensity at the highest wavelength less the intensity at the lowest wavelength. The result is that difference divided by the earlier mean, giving -0.062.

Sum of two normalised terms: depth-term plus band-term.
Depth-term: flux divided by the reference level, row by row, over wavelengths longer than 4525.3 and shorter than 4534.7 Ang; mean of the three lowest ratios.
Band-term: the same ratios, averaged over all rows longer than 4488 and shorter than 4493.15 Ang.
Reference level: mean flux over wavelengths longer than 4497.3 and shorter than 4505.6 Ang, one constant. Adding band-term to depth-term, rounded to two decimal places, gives 1.87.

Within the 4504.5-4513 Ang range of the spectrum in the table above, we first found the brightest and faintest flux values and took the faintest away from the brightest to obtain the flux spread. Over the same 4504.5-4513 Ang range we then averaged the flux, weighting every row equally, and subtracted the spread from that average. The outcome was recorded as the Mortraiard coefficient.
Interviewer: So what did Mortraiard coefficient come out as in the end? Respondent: 6.2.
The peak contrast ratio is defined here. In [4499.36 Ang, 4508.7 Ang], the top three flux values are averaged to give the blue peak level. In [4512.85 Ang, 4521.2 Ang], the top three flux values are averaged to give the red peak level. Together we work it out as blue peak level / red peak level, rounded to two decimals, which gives 1.00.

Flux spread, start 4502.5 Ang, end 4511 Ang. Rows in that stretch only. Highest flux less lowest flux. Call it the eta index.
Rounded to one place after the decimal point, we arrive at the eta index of 2.0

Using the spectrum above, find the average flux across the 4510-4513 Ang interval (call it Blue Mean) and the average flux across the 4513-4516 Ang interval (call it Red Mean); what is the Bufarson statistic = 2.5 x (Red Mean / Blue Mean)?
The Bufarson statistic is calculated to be 2.10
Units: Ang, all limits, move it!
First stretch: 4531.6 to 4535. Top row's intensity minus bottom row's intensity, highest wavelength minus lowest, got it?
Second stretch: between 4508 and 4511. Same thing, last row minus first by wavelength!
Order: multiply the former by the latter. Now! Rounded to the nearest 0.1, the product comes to 2.0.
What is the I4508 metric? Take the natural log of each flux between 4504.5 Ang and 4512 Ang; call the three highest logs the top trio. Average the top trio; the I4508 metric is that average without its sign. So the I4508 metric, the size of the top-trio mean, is 2.17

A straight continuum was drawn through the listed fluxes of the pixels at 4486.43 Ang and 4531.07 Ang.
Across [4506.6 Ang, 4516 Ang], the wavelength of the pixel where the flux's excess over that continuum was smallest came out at 4514.41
